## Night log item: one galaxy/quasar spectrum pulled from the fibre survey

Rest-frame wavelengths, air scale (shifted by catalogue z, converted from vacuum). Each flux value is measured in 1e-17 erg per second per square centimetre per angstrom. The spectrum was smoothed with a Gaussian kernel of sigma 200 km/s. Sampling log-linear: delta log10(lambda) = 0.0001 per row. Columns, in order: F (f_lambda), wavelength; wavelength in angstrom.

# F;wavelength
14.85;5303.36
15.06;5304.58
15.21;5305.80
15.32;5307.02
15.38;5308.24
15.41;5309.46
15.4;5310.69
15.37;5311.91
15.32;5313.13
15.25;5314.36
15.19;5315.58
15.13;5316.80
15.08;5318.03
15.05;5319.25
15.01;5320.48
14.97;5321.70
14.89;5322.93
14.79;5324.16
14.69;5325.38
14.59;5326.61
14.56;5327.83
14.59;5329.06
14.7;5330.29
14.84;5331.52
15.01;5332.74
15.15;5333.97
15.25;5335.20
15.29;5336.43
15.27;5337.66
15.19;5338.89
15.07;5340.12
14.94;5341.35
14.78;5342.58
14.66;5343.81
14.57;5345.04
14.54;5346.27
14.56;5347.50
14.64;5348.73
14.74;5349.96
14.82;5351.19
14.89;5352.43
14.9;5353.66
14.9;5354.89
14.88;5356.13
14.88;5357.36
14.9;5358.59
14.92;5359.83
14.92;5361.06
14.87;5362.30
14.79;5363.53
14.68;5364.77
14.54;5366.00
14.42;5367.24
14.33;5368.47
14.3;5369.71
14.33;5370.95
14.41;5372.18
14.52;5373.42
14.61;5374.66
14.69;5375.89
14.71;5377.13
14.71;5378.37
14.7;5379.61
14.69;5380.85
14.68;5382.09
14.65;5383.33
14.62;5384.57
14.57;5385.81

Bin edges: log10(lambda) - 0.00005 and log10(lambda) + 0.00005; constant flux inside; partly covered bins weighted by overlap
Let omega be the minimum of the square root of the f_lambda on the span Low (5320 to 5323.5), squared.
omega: 14.9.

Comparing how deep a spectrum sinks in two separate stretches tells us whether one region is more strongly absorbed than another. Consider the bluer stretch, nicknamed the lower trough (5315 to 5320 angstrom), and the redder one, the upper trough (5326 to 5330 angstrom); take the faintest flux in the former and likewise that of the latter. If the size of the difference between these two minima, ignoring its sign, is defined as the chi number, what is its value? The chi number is 0.49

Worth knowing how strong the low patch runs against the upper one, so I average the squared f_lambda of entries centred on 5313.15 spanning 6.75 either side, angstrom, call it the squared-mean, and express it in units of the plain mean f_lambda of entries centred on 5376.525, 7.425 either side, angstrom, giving 16.0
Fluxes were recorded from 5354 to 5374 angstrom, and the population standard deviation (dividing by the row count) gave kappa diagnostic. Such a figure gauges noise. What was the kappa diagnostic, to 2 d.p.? 0.24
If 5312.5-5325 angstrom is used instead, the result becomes 0.15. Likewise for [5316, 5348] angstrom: 0.24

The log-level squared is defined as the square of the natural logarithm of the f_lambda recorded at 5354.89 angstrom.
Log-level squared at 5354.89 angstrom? 7.297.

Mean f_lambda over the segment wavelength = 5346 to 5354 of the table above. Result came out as 14.7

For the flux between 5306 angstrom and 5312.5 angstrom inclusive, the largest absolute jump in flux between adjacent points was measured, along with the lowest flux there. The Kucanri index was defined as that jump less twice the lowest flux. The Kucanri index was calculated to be -30.6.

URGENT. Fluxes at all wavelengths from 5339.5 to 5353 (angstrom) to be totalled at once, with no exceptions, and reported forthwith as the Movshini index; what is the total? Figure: 162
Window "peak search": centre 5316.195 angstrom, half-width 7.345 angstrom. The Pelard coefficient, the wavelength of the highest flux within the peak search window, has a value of 5309.46 angstrom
